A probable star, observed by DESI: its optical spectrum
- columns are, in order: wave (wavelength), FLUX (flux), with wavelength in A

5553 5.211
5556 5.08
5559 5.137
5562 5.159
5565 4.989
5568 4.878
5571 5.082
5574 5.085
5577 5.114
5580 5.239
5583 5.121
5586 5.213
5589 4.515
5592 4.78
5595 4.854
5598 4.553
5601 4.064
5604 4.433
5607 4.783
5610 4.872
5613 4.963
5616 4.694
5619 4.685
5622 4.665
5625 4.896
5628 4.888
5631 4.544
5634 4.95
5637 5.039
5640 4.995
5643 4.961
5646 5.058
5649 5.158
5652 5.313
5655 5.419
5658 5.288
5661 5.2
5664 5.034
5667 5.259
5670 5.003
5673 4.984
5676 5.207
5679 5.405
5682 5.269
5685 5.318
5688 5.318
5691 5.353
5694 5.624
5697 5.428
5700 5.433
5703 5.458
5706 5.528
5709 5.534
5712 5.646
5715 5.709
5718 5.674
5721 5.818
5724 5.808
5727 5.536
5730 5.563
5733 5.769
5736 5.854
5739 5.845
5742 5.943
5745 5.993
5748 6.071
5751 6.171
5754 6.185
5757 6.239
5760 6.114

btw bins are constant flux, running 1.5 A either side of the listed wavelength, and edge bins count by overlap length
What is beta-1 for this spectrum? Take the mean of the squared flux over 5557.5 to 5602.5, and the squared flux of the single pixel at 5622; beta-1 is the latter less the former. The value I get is -3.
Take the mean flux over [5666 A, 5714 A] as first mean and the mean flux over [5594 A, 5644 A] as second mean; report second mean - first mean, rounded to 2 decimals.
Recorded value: -0.61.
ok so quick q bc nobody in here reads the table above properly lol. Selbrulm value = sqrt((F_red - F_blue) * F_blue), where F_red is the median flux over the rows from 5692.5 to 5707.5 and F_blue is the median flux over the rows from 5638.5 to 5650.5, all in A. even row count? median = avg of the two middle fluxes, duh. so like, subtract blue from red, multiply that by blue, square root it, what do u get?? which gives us 1.5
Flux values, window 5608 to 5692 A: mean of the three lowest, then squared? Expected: 21.4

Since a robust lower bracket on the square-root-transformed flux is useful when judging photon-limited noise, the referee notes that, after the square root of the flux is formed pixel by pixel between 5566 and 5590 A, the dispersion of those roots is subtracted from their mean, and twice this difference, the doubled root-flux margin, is 4.4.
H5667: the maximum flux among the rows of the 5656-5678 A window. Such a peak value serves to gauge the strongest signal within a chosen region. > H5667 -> 5.288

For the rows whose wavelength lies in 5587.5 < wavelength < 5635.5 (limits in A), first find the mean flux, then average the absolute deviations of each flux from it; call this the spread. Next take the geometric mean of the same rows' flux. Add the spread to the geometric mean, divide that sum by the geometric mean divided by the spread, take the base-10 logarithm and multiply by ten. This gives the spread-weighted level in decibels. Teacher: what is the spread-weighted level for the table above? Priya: -7.4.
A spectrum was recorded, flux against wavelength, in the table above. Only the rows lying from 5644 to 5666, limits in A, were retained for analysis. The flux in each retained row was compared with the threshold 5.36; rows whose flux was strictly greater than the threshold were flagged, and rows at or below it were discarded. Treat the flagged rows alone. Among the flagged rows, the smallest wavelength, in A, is 5655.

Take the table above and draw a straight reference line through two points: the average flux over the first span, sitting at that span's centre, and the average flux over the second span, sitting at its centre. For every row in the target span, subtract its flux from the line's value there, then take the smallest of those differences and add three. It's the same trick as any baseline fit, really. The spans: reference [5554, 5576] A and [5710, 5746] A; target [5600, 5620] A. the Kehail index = 3.30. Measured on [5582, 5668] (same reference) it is 2.94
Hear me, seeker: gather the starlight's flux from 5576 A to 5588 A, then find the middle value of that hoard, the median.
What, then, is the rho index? 5.17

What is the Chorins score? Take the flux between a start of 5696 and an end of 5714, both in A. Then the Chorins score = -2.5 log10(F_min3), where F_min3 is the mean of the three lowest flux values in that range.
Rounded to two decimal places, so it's -1.84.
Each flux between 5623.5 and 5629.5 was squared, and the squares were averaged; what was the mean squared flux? 24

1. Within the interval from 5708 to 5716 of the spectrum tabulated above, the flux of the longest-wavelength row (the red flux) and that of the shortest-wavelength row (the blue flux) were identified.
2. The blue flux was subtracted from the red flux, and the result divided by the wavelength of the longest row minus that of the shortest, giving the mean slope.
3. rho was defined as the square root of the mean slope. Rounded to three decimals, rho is 0.171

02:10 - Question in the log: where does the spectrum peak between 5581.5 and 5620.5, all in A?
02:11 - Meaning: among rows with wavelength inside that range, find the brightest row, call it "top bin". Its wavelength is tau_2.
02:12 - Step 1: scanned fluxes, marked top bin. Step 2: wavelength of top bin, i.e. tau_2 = 5586 A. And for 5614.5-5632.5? 5625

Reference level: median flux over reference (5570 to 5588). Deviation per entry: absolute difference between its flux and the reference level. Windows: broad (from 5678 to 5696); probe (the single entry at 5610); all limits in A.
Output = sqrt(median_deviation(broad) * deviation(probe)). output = 0.23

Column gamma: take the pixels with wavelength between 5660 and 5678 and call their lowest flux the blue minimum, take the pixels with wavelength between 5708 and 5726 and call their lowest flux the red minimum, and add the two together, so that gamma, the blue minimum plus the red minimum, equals 10.5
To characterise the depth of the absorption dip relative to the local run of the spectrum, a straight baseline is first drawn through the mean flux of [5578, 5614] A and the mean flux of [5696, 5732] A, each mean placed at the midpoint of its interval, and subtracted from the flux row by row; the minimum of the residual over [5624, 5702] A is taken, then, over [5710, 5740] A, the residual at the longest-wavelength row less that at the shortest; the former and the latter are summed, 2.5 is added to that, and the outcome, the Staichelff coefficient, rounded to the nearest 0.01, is 2.03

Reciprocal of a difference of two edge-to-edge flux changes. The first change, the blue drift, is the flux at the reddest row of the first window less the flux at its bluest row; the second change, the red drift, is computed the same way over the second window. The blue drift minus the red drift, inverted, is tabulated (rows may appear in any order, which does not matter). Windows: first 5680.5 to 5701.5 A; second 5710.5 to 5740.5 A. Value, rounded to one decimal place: -28.6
